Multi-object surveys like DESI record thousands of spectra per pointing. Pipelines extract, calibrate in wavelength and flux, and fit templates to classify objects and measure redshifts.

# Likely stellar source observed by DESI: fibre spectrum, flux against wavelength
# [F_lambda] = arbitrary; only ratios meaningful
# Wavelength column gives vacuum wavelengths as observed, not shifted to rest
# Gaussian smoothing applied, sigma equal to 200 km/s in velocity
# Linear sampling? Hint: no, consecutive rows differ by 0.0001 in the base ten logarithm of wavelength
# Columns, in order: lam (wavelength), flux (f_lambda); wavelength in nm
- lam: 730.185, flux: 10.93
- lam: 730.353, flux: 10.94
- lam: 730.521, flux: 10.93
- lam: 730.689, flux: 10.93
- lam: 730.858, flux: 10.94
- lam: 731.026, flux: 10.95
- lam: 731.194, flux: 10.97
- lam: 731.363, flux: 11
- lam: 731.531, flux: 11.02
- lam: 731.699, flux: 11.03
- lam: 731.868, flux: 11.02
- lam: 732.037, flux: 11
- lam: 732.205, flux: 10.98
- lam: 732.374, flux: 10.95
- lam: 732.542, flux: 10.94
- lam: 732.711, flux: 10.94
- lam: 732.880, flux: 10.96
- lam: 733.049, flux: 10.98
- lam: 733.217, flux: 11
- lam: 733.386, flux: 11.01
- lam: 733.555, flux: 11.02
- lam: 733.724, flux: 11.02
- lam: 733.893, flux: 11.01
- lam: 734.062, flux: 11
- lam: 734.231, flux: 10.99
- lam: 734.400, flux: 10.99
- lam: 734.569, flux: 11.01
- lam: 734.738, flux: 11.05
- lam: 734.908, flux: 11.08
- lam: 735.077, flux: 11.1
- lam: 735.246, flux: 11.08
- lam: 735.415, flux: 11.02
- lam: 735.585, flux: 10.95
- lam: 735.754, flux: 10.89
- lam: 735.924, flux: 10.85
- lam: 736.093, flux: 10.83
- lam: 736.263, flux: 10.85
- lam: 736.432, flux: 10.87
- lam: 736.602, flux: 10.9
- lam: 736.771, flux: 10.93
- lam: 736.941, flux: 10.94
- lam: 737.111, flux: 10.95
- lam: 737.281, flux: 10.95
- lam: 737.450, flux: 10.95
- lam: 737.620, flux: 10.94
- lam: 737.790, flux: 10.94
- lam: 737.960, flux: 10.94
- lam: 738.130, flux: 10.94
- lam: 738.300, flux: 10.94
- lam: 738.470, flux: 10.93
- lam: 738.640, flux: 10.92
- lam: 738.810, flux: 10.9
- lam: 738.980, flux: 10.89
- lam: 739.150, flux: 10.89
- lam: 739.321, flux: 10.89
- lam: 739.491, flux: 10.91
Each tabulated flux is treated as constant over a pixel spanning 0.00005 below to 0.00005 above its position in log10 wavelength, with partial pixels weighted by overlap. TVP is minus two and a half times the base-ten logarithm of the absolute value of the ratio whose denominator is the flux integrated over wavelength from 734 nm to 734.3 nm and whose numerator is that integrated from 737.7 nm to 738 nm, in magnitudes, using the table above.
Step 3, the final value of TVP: 0.0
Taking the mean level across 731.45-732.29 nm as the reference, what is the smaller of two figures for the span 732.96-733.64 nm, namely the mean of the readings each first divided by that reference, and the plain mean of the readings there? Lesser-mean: 1.00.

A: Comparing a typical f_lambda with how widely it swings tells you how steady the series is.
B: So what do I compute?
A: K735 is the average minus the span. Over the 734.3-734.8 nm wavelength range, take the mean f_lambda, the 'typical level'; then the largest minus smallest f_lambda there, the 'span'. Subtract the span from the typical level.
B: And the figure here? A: 11.0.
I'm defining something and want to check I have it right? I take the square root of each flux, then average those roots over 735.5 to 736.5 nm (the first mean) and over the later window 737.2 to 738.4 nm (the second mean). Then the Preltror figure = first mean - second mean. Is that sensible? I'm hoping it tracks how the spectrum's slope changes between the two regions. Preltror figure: -0.011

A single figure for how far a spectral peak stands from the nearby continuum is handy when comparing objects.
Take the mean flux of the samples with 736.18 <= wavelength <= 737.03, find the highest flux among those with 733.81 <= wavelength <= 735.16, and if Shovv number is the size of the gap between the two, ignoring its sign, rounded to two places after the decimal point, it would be 0.20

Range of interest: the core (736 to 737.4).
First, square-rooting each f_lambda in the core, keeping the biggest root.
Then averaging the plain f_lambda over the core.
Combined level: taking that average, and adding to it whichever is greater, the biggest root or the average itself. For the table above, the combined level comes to 21.8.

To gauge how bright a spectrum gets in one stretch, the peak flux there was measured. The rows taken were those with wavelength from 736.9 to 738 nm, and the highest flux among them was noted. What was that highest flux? 10.95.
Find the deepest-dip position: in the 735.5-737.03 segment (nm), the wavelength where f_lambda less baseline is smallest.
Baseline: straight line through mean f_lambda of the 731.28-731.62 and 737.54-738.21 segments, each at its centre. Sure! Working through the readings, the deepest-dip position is 736.093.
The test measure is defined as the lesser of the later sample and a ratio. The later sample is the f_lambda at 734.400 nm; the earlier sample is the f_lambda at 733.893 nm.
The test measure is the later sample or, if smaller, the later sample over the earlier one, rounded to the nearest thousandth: 0.998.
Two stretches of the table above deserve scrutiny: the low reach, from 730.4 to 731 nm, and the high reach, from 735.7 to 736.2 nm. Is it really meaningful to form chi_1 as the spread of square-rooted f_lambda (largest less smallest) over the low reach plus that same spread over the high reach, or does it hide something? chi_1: 0.011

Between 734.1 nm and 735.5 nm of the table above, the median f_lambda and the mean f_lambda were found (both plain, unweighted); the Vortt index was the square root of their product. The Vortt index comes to 11.04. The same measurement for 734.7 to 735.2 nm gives 11.08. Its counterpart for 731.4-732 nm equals 11.02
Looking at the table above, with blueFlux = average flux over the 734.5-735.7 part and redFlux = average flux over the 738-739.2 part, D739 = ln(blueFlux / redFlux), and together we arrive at 0.011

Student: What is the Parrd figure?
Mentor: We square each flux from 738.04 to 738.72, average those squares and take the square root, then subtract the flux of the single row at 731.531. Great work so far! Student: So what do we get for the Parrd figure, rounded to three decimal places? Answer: -0.087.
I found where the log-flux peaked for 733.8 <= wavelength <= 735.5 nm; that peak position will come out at 735.077 nm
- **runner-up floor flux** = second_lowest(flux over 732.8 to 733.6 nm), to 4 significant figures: 10.98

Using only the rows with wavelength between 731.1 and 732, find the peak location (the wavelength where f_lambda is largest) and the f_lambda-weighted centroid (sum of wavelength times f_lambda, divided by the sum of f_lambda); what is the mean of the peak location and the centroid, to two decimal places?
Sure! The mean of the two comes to 731.62 nm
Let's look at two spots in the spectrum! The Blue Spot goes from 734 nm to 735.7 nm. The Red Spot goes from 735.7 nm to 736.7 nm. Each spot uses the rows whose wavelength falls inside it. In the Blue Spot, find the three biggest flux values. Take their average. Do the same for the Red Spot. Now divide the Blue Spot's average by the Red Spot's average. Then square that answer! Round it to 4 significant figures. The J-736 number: 1.037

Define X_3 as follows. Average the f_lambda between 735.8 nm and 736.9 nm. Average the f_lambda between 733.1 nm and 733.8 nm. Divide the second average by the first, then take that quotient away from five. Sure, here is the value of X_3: 3.99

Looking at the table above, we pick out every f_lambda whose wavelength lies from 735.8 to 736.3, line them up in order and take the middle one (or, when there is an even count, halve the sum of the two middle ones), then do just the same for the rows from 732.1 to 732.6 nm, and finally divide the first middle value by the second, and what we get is 0.991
